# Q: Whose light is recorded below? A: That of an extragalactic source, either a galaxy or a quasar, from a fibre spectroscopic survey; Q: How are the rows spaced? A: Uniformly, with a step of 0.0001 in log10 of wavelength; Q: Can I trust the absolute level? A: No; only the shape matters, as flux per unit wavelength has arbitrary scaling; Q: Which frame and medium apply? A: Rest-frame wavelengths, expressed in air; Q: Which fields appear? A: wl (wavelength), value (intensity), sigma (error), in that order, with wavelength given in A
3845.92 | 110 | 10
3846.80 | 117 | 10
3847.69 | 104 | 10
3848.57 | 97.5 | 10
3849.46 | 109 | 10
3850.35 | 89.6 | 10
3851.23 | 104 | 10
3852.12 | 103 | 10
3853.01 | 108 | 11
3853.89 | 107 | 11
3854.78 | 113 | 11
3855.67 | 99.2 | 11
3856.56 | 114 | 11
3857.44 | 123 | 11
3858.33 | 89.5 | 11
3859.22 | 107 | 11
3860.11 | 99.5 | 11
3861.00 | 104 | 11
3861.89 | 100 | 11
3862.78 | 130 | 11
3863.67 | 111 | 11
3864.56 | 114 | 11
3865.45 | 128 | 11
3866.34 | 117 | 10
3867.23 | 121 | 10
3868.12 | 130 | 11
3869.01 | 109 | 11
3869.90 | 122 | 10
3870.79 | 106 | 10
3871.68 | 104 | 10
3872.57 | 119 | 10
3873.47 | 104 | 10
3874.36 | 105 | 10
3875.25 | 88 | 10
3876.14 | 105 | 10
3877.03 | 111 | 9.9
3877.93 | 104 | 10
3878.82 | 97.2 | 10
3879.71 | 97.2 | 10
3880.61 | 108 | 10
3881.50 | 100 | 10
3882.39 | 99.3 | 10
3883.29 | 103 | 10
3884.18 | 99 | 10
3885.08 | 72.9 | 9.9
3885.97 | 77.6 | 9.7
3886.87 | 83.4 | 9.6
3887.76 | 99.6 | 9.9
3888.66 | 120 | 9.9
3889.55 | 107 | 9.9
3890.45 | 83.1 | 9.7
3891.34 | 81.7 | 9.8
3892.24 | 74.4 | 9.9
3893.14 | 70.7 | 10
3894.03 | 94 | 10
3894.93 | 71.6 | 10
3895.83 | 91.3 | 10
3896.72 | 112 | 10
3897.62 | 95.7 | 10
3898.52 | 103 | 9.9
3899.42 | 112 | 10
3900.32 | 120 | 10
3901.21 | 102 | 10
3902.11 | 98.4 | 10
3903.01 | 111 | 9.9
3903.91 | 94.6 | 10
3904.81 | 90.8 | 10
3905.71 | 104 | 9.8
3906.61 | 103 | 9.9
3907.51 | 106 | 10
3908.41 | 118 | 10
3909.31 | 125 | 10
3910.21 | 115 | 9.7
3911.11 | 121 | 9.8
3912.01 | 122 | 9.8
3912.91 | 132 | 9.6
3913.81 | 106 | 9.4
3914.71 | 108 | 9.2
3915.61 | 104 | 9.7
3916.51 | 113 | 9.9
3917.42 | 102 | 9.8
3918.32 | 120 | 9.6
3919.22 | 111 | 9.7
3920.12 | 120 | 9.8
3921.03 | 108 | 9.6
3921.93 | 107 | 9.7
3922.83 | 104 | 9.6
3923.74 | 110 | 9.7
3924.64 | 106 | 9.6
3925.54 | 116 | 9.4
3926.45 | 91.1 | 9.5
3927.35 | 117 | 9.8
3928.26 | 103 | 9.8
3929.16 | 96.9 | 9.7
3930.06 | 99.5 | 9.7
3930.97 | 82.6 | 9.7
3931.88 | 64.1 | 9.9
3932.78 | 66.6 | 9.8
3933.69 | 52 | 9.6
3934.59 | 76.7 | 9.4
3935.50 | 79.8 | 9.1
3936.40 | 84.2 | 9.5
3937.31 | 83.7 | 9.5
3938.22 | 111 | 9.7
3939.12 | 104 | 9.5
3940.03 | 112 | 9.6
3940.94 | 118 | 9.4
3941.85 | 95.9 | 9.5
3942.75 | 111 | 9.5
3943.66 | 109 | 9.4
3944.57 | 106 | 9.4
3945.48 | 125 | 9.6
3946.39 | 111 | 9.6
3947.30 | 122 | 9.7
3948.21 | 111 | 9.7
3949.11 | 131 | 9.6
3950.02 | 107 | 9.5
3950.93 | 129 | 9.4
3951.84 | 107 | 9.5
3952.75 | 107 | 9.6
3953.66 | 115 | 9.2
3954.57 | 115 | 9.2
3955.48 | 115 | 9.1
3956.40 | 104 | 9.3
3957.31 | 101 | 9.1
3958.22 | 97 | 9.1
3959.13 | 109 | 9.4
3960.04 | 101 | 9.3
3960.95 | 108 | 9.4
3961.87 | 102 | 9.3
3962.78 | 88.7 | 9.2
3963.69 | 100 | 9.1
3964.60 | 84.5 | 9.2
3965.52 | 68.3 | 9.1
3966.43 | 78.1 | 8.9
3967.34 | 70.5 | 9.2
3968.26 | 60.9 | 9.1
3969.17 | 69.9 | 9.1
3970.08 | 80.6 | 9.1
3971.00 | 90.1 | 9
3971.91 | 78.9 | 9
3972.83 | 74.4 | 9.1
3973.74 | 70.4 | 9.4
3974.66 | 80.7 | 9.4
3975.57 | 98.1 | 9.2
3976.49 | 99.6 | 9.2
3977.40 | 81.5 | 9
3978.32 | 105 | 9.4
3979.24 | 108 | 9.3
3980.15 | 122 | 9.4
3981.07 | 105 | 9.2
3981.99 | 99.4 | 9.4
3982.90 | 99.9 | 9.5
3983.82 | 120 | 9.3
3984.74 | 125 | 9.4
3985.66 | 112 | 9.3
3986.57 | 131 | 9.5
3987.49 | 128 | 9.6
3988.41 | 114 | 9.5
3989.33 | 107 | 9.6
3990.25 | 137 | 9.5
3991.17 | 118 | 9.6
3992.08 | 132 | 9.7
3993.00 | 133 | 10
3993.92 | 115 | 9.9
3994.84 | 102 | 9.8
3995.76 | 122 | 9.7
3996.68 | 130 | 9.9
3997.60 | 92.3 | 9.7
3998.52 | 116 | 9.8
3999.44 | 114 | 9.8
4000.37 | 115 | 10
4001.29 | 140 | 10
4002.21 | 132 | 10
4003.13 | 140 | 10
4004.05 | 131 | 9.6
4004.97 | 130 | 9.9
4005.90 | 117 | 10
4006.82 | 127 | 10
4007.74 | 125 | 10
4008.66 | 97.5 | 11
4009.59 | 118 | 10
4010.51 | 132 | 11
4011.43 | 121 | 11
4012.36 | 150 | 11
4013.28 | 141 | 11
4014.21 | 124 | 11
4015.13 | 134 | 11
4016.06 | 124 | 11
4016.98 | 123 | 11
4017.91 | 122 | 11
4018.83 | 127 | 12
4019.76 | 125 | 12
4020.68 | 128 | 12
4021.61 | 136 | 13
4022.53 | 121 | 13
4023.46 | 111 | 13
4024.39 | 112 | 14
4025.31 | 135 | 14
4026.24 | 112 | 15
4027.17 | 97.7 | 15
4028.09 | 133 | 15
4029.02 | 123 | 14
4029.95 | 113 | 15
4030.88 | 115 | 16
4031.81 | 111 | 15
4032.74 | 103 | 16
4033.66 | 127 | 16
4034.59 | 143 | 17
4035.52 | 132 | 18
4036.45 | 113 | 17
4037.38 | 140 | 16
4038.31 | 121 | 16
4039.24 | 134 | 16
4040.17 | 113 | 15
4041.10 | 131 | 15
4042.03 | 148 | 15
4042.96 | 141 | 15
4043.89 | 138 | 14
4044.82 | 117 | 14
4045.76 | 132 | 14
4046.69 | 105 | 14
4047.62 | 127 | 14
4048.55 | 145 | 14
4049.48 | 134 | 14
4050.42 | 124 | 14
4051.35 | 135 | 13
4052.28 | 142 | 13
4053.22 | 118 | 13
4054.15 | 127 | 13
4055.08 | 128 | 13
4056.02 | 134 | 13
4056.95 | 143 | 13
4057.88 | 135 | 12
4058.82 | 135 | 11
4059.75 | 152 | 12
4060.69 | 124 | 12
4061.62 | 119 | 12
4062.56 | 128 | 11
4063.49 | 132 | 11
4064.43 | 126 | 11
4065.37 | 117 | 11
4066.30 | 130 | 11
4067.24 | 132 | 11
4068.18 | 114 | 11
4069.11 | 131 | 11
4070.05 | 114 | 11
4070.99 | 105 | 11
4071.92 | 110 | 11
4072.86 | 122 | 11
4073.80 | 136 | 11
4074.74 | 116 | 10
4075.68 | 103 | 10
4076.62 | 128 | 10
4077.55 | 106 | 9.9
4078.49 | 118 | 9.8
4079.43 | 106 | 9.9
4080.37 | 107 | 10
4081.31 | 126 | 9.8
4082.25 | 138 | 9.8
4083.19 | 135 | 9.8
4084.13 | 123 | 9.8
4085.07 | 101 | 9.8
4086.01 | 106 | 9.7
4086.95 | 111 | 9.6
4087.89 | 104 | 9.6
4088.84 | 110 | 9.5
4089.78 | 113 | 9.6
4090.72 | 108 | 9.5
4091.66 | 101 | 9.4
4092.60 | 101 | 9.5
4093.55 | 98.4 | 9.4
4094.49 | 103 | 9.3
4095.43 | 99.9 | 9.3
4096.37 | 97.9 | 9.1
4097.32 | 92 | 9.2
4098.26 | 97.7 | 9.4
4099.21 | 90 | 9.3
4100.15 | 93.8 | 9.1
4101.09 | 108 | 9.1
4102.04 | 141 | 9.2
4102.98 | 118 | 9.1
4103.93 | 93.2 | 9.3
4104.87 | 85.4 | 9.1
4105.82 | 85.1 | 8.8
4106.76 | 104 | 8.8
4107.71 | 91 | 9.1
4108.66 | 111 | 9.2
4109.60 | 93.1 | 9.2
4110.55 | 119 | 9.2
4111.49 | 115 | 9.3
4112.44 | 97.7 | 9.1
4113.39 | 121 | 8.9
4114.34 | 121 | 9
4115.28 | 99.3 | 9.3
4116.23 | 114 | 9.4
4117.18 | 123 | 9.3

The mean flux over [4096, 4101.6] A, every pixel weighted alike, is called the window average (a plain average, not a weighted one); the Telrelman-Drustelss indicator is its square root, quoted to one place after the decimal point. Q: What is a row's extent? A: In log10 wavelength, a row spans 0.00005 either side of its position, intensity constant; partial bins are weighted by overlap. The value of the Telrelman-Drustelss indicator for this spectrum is 9.8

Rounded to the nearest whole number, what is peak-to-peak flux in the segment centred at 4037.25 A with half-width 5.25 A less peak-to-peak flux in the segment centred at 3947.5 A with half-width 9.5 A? 10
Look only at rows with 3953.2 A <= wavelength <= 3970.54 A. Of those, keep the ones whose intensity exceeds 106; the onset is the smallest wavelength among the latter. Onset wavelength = 3953.66 A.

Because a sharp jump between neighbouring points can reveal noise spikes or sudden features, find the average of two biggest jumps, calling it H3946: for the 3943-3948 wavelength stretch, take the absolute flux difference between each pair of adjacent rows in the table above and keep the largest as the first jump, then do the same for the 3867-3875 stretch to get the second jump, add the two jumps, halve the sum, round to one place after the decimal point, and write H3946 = 20.0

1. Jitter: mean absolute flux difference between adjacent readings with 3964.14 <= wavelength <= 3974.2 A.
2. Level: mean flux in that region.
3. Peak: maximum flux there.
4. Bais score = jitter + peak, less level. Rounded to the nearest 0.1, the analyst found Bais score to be 24.2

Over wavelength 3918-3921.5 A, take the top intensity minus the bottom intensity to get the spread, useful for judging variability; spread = 12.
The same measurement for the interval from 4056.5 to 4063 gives 33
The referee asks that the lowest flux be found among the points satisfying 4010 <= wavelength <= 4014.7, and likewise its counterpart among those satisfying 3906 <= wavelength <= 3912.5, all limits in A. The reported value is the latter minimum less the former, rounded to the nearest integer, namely -18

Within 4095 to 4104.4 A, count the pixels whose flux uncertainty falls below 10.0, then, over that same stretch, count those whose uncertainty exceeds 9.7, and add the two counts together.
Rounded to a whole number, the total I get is 10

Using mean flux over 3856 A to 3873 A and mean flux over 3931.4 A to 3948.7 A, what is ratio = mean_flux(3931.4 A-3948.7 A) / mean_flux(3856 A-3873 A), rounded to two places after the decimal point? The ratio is 0.86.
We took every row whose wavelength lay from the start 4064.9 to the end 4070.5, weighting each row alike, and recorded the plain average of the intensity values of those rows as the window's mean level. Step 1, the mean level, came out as 123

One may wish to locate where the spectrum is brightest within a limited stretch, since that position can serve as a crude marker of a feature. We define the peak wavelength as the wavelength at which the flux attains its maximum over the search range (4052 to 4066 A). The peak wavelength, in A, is 4059.75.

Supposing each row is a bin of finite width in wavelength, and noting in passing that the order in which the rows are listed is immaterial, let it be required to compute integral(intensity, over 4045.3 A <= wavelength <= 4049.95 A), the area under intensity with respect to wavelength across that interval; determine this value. 599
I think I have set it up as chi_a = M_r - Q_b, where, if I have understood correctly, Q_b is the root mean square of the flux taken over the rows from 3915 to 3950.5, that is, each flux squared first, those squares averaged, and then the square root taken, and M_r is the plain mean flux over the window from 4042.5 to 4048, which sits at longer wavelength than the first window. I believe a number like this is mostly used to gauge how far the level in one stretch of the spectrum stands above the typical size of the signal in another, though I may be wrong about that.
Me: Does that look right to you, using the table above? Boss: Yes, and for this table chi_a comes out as 23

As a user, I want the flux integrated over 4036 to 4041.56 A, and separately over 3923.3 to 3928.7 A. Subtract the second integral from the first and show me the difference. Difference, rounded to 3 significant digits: 118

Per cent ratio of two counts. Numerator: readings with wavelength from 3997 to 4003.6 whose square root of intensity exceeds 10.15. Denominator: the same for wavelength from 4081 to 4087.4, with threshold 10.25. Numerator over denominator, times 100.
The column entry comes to 100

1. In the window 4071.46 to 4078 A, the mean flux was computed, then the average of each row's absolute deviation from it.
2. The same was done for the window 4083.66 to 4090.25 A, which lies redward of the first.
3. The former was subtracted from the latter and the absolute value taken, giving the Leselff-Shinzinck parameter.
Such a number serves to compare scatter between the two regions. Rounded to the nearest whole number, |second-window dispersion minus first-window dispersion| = 5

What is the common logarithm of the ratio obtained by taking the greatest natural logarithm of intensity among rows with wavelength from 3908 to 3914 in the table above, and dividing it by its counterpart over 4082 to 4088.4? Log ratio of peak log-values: -0.0039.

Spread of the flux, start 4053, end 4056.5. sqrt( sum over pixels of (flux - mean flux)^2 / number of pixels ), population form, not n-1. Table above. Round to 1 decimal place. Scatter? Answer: 5.7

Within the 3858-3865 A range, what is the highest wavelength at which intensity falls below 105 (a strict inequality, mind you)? 3861.89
